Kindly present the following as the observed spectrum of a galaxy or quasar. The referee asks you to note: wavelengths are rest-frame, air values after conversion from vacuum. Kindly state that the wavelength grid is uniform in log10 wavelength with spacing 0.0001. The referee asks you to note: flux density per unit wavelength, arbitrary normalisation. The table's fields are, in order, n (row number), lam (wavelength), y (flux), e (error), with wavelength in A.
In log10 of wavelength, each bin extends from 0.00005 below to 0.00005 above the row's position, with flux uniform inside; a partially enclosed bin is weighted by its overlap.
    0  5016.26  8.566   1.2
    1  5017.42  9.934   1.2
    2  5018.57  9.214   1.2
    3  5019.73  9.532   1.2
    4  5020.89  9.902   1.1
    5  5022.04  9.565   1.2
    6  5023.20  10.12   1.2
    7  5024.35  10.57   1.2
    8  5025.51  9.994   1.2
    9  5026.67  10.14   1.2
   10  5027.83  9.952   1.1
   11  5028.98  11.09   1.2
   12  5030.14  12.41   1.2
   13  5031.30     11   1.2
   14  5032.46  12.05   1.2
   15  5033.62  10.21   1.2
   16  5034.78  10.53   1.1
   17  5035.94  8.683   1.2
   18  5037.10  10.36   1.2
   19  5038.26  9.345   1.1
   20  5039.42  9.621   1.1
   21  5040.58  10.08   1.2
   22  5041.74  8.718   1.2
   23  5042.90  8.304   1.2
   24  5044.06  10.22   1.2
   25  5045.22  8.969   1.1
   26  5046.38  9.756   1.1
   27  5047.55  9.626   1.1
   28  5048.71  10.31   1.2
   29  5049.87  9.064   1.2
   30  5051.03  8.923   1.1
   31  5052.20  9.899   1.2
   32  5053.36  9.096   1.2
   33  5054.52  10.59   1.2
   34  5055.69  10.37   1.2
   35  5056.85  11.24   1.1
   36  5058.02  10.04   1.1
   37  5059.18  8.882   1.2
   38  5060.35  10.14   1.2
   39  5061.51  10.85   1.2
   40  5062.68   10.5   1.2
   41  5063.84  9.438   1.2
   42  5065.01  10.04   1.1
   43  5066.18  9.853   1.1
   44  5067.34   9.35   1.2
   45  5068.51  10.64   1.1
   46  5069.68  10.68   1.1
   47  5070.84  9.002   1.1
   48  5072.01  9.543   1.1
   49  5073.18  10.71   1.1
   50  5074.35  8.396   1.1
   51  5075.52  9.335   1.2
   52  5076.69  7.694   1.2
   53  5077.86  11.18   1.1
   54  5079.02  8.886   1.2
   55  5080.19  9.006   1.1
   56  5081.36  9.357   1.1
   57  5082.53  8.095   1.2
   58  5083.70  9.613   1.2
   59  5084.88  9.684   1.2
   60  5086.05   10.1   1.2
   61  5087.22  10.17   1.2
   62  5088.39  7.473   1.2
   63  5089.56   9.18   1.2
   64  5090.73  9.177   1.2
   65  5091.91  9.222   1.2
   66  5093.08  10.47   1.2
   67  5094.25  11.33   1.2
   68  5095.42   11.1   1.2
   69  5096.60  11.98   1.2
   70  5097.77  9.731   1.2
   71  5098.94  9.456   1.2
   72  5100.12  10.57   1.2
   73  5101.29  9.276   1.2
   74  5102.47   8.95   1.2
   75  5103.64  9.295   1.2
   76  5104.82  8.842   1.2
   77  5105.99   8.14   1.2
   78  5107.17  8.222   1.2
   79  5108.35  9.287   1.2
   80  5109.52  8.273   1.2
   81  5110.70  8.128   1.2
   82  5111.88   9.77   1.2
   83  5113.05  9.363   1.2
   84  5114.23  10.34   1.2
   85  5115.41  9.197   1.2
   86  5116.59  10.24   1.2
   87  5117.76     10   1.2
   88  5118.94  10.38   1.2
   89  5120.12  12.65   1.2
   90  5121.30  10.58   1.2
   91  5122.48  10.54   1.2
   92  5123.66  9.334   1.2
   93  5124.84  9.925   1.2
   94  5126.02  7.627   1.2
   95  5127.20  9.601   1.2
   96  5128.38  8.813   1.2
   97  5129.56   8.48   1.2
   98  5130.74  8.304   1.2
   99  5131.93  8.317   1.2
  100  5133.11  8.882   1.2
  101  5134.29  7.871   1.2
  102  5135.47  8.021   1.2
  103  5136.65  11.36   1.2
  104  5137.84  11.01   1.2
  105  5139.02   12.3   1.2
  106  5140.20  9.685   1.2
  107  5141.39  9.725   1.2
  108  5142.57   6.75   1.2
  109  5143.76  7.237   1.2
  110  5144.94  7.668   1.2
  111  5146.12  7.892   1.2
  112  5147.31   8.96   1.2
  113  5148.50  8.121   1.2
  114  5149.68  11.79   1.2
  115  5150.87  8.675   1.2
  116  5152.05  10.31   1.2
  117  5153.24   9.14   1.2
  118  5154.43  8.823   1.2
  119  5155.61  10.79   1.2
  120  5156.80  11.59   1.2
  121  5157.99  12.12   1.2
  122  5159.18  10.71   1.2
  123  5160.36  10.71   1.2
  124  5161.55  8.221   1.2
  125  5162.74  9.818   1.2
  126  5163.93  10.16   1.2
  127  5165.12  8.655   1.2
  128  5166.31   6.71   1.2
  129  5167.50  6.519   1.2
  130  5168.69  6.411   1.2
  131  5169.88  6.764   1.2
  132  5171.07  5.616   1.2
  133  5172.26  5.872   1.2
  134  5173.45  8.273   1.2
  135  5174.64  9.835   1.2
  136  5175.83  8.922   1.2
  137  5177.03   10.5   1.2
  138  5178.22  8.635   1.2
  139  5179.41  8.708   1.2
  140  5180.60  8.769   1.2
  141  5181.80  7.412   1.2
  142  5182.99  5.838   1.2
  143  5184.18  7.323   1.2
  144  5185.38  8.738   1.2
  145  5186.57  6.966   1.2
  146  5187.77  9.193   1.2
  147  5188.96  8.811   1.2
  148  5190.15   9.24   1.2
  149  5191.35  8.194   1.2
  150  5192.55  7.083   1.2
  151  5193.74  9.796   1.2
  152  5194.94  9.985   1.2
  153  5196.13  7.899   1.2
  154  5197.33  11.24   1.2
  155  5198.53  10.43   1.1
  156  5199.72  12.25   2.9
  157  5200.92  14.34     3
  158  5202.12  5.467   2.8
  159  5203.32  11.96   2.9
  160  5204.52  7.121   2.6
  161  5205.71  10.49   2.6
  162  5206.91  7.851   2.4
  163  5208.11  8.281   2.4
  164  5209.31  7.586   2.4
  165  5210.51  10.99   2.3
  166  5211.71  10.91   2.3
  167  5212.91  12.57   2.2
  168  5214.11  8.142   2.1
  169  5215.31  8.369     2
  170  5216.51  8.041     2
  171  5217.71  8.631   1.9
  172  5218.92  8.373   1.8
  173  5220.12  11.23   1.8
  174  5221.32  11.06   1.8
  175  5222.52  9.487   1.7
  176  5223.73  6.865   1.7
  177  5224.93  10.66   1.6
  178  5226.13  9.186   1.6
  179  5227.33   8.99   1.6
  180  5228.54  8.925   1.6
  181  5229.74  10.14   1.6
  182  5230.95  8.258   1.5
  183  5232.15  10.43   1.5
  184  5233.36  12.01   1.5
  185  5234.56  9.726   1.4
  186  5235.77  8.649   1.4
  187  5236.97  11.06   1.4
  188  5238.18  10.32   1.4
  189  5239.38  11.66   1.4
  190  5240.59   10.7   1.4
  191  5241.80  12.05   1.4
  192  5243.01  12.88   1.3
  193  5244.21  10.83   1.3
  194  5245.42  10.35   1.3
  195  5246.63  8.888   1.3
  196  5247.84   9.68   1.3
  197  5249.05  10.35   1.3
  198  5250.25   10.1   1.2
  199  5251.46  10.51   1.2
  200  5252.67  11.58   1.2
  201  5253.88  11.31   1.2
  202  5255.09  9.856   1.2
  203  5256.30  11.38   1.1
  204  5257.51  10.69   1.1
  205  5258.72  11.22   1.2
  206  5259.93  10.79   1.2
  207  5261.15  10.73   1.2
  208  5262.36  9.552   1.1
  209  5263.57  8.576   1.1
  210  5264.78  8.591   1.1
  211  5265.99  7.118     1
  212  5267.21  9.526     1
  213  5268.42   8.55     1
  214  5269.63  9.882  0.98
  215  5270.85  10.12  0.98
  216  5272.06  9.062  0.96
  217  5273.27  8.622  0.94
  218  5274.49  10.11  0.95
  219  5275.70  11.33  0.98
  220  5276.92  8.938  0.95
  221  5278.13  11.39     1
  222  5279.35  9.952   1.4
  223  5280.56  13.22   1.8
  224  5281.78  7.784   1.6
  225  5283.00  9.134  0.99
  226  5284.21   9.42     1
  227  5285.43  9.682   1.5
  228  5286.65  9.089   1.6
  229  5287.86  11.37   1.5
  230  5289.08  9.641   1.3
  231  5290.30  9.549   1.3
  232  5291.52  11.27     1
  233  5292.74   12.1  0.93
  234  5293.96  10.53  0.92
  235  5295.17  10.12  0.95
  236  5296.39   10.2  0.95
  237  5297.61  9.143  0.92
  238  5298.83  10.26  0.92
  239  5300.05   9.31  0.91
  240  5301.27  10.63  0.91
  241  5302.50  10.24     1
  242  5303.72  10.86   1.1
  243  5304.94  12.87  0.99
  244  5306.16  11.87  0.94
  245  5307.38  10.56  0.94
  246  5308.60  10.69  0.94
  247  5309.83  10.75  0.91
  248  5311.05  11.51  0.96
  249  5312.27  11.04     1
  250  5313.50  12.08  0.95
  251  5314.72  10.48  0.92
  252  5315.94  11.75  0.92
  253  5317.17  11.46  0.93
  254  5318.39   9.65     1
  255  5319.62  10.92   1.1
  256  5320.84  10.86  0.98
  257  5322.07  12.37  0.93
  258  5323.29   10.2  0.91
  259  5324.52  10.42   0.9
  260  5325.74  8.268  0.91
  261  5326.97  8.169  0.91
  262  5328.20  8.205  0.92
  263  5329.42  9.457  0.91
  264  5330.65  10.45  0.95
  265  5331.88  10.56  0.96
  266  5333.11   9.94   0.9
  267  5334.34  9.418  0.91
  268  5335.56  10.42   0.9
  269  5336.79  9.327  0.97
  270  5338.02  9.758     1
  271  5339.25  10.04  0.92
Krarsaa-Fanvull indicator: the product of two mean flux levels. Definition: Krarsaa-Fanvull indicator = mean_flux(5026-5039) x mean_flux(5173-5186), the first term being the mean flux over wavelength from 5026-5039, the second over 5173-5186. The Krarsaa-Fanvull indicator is 89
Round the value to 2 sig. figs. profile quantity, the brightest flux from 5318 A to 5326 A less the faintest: 4.1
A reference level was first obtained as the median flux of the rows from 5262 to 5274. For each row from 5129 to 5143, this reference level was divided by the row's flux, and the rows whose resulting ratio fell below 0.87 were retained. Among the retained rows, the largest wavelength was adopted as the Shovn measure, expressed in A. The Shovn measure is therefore 5139.02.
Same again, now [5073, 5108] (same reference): 5100.12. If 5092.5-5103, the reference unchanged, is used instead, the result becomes 5100.12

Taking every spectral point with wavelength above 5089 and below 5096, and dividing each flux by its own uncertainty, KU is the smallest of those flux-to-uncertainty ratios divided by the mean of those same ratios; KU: 0.910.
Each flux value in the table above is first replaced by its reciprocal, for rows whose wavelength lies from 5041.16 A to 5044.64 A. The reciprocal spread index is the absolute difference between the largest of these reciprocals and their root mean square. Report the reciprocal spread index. 0.0090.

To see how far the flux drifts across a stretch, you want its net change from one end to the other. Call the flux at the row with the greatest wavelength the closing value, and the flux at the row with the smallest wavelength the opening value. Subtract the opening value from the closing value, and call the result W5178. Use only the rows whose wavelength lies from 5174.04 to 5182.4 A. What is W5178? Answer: -2.4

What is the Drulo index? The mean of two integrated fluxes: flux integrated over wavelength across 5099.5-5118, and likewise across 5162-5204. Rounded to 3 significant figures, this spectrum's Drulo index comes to 267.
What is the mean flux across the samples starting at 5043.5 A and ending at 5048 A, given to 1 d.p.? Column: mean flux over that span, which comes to 9.6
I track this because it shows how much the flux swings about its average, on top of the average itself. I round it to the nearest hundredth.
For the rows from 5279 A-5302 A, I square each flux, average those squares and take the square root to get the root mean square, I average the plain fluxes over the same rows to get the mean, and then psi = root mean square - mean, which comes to 0.07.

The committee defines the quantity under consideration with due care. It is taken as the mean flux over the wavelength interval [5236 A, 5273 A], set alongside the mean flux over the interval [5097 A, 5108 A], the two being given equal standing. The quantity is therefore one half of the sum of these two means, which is 9.7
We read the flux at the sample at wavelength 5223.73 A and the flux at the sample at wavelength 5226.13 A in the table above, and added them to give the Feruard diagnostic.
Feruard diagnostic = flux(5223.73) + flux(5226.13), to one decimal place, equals 16.1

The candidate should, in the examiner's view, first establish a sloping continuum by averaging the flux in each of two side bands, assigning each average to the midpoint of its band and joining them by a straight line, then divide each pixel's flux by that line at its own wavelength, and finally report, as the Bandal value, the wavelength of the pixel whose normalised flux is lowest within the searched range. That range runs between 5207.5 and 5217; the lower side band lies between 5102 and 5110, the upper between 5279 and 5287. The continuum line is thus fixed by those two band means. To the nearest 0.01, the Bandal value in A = 5209.31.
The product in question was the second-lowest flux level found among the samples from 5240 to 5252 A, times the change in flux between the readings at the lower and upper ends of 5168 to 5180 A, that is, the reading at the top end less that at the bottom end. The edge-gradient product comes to 22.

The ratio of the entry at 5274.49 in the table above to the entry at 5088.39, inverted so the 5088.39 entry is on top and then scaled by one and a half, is 1.1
